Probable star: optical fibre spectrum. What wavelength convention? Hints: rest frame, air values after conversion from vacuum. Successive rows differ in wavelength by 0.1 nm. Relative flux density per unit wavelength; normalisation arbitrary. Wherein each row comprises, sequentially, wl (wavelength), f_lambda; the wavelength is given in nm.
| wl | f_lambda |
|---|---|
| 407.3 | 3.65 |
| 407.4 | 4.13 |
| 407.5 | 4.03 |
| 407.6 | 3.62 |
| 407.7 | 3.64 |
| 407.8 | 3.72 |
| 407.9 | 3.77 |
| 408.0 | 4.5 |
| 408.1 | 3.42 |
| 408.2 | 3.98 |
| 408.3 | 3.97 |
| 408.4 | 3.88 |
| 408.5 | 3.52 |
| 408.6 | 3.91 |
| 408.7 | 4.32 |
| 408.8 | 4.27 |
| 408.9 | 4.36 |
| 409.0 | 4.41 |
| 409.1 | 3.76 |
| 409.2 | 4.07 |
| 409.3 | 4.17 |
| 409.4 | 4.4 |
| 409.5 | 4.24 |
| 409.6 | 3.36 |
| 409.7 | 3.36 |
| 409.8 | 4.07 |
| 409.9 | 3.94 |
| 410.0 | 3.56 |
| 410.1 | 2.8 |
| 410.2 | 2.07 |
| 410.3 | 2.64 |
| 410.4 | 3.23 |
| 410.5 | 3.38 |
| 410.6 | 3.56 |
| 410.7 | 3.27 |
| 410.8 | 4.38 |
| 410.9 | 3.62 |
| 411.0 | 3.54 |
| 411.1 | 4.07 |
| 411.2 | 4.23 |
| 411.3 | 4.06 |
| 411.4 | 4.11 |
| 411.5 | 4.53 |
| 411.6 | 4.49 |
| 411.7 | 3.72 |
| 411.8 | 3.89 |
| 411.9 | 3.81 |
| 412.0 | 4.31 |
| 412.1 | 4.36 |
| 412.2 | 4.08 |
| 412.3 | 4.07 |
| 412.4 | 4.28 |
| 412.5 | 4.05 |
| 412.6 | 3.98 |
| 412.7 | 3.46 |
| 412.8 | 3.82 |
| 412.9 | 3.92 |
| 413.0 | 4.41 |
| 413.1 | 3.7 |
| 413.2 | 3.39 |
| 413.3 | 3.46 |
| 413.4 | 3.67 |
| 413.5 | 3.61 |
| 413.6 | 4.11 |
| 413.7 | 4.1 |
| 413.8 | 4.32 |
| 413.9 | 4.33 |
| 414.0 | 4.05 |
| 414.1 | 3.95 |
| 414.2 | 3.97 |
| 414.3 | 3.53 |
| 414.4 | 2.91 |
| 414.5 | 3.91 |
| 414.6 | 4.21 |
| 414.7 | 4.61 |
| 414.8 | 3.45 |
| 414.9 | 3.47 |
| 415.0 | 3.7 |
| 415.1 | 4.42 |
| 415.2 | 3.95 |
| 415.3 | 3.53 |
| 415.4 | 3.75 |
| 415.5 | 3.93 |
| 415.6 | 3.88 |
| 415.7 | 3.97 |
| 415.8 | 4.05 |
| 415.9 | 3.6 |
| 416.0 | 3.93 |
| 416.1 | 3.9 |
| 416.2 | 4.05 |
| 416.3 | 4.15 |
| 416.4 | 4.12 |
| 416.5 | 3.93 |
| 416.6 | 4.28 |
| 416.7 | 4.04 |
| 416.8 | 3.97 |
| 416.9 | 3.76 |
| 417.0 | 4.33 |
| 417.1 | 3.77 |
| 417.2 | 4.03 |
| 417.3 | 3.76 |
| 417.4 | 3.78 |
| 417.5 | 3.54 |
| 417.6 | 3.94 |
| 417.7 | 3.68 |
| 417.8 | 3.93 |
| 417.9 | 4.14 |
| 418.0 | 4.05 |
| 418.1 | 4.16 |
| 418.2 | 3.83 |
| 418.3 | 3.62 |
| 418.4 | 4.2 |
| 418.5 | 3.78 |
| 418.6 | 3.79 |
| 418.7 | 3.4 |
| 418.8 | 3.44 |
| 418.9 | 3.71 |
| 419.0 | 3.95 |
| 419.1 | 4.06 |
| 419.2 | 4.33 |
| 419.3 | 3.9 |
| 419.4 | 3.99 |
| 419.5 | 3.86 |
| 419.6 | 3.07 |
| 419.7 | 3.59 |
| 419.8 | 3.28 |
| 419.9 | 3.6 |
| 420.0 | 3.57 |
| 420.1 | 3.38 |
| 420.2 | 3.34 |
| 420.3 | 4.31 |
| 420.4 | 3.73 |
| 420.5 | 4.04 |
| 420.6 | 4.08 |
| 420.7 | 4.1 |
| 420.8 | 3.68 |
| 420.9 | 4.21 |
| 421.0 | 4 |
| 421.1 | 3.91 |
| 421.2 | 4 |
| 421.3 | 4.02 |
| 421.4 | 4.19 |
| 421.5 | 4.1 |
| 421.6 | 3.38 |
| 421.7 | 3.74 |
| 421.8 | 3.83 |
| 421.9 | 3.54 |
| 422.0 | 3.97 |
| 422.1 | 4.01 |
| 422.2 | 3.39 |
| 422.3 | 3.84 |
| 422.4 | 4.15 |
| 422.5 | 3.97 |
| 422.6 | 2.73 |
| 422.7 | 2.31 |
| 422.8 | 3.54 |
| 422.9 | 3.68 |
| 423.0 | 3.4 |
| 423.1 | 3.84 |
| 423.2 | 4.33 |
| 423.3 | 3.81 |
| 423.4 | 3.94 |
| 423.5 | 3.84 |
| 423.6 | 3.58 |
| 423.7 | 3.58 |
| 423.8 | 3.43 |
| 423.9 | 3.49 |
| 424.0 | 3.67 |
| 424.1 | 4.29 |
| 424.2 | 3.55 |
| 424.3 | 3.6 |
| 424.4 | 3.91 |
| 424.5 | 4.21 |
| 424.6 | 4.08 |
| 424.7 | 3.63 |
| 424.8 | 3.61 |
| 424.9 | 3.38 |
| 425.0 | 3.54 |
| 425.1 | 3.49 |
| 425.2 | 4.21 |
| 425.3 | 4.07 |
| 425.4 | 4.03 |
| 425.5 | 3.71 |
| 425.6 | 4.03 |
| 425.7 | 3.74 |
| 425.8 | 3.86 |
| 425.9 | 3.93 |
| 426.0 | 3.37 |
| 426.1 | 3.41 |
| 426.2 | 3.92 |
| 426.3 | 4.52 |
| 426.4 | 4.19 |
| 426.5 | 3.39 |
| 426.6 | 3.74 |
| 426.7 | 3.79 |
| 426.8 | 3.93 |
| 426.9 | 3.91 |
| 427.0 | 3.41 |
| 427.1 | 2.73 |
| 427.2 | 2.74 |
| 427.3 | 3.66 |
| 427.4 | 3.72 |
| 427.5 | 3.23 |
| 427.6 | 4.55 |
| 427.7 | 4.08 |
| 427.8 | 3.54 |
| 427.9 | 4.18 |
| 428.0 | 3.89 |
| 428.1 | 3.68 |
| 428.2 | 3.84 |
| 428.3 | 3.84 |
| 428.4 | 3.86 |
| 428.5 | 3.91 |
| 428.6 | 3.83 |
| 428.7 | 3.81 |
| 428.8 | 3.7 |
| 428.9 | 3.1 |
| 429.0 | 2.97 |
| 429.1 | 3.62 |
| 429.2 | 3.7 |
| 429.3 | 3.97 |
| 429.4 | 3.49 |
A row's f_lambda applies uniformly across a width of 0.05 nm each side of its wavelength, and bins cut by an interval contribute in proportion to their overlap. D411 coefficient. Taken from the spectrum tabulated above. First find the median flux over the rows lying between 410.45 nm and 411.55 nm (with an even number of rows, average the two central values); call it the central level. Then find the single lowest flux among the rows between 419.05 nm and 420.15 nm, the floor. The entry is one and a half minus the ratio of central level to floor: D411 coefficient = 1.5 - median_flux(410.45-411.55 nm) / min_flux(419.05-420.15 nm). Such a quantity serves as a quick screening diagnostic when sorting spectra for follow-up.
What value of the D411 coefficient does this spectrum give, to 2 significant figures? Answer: 0.18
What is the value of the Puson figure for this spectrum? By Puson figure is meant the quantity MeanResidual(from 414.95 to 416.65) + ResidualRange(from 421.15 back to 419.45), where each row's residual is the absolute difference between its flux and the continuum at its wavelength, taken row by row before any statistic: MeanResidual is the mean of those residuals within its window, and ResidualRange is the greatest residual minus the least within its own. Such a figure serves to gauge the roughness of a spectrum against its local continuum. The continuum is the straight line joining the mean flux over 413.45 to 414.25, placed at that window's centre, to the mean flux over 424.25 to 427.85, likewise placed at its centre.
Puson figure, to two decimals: 0.98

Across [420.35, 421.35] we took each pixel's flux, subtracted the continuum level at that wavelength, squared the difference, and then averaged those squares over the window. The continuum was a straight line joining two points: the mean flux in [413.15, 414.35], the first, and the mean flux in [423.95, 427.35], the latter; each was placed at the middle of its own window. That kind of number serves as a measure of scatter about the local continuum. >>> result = 0.057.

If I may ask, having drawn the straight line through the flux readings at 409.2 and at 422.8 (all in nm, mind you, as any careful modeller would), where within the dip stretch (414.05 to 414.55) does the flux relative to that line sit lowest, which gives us 414.4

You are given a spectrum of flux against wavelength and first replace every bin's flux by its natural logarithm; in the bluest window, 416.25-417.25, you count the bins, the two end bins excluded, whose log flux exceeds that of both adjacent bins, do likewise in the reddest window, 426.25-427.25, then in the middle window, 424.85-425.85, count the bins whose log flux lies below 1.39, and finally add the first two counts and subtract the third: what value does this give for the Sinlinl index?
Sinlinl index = -3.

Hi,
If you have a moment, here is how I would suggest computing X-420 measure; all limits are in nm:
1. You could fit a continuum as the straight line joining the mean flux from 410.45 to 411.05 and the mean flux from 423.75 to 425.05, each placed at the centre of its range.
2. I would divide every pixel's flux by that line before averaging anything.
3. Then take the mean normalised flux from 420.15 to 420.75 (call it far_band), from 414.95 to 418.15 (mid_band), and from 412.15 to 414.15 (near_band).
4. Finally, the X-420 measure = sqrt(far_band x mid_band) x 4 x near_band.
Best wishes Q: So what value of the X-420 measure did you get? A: 4.63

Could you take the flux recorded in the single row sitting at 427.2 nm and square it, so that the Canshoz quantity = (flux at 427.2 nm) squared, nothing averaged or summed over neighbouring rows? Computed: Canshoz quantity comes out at 8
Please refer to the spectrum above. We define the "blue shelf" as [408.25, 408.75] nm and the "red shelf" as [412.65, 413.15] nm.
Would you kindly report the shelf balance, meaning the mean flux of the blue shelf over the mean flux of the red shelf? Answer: 1.02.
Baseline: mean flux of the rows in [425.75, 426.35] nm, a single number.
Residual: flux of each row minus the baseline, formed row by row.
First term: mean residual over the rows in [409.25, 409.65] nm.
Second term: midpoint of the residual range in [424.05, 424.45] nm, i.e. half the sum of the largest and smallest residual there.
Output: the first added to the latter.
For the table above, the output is 0.29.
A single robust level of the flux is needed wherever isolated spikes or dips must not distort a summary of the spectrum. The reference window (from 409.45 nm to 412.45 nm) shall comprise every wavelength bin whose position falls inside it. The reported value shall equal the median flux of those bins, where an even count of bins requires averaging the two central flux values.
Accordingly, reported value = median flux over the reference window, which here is 3.9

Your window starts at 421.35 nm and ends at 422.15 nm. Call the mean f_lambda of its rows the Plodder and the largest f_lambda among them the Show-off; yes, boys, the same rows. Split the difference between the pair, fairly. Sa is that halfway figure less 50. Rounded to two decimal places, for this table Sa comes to -45.98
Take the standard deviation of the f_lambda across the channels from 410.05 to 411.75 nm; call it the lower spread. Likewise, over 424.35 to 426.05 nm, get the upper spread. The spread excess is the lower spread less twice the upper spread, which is 0.13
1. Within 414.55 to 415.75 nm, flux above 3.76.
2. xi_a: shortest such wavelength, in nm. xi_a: 414.6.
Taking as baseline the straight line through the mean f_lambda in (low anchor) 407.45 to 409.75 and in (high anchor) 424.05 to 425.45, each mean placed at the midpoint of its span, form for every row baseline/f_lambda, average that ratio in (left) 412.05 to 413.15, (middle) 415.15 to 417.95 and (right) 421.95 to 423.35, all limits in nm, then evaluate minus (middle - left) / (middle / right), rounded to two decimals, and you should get -0.02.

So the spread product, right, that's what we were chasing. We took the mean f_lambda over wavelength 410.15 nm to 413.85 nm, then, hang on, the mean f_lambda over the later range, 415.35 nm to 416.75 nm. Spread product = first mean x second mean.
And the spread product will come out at 15.2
